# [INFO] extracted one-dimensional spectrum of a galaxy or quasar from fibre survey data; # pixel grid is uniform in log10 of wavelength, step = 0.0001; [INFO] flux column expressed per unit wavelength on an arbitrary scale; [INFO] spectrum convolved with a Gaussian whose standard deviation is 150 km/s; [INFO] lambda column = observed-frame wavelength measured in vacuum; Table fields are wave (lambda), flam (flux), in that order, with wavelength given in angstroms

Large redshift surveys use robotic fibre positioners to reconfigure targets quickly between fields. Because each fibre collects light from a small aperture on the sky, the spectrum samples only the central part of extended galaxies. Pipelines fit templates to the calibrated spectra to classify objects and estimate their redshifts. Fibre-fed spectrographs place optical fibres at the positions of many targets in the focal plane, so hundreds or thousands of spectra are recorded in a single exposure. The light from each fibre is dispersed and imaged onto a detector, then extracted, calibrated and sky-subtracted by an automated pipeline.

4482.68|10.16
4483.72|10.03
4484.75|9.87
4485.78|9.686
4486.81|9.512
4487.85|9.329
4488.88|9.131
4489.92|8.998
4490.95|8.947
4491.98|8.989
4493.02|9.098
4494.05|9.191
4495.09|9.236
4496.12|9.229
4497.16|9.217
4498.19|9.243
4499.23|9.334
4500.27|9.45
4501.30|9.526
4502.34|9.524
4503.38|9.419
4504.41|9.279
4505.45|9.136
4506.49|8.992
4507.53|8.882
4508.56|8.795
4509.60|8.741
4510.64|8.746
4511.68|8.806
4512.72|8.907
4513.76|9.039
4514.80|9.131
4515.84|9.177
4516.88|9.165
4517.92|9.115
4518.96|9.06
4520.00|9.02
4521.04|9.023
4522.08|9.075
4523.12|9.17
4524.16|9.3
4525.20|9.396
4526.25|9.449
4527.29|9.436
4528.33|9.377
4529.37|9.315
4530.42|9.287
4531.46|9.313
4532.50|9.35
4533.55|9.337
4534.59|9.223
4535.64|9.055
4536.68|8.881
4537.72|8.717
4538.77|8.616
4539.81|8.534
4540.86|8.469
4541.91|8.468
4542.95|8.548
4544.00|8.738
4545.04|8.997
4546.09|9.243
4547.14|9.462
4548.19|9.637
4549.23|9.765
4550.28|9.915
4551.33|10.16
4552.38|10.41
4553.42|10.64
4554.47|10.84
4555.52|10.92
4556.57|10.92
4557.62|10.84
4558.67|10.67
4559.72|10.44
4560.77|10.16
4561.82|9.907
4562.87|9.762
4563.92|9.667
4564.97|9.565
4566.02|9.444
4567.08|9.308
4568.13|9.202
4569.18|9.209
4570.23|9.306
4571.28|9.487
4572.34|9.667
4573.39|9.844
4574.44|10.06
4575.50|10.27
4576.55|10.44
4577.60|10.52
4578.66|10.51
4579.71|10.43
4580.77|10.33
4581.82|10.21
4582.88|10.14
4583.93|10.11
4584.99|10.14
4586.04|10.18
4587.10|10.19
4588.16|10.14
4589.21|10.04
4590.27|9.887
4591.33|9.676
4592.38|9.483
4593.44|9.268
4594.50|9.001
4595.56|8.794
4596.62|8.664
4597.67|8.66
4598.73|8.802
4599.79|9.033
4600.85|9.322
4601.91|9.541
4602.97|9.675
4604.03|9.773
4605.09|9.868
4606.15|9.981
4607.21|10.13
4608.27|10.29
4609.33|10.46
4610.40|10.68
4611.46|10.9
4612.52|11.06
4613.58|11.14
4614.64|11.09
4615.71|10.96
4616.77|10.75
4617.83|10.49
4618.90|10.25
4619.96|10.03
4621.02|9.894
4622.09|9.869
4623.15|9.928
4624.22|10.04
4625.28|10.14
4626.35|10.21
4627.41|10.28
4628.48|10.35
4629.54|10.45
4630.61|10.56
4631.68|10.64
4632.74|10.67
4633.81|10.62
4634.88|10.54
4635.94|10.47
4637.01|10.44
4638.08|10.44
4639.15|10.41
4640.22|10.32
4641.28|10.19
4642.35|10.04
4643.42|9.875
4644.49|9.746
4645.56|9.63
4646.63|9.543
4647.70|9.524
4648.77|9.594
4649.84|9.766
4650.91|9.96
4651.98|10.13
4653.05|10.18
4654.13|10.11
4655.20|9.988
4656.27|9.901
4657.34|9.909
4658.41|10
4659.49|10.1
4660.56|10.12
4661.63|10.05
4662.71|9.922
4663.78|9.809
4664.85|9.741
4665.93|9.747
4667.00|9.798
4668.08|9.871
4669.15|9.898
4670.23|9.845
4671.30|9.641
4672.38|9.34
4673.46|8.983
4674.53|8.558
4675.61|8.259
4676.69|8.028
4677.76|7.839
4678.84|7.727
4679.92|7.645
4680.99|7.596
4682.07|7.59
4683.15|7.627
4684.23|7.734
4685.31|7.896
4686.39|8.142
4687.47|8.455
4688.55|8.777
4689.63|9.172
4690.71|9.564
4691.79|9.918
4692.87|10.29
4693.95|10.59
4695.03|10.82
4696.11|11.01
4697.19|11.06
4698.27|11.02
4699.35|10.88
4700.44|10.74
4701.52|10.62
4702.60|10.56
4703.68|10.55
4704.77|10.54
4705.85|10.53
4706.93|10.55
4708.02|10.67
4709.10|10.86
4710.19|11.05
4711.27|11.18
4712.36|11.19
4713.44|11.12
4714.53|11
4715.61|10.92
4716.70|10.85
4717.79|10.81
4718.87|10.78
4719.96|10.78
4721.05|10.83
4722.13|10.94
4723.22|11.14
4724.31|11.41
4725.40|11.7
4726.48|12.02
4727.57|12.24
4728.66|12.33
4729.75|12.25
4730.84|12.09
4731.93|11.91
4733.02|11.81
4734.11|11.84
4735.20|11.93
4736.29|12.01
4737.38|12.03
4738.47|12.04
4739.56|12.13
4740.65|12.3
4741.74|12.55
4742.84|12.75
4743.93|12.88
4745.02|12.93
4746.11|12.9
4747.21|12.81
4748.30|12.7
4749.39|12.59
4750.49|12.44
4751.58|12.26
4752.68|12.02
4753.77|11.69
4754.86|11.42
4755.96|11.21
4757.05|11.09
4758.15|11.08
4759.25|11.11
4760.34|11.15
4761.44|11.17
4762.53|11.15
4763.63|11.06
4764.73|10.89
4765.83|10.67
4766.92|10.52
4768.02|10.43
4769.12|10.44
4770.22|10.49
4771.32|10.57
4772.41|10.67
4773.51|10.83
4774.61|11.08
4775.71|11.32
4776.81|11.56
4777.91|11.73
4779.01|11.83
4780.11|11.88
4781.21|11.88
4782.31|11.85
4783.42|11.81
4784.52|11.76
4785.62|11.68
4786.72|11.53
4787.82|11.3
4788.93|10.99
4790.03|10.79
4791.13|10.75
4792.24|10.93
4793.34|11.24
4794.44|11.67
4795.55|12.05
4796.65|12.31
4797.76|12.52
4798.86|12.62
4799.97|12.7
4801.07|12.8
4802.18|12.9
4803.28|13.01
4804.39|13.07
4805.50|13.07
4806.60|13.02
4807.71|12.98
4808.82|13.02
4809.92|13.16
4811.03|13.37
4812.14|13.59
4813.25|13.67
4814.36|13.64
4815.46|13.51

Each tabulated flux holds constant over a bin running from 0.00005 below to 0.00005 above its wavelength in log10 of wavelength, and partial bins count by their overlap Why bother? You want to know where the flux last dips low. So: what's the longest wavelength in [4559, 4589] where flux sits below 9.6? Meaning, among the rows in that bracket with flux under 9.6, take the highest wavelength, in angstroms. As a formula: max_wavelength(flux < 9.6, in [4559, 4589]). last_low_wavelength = 4571.28 angstroms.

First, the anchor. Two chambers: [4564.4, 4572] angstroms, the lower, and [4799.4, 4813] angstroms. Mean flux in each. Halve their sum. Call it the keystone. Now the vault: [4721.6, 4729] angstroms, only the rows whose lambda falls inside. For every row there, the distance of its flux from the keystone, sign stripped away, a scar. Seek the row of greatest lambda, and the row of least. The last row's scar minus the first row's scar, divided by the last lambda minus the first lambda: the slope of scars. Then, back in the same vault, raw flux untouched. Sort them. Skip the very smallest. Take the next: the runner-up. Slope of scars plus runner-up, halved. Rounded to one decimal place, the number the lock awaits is 5.6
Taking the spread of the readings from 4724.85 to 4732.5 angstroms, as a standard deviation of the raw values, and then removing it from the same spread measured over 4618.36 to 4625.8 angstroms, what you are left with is -0.08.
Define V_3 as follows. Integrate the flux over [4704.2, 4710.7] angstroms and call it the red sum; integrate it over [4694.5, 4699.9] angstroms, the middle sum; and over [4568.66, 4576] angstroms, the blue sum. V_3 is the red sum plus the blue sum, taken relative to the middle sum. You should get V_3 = 2.4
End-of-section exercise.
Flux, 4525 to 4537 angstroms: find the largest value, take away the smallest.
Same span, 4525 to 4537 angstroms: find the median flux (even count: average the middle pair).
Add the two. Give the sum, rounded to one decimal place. 9.9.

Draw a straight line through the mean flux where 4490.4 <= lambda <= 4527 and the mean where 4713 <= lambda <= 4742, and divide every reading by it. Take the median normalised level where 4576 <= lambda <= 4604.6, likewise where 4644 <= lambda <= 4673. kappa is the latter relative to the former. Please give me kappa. 0.93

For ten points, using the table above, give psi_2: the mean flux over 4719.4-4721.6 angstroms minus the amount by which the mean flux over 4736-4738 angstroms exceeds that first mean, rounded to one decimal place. 9.6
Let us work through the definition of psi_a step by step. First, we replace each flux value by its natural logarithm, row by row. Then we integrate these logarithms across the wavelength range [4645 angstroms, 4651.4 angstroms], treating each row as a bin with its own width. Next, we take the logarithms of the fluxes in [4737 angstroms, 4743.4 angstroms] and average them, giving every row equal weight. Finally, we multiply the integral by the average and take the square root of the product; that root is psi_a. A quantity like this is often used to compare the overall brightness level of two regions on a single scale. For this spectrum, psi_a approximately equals 6.0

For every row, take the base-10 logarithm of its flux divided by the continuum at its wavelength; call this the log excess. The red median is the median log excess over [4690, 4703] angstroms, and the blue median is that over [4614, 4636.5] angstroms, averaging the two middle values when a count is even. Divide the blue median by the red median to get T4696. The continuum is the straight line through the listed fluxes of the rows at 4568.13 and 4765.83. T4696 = 1.6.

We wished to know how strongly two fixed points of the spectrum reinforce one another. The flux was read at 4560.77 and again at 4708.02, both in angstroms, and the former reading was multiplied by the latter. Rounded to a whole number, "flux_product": 108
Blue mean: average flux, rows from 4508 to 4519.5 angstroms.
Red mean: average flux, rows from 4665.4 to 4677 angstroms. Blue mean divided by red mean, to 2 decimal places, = 0.97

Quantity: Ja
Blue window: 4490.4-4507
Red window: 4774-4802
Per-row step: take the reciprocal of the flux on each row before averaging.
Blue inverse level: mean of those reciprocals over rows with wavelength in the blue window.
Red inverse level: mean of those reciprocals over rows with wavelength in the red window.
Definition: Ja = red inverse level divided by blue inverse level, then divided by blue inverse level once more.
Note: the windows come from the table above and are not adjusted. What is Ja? 7.3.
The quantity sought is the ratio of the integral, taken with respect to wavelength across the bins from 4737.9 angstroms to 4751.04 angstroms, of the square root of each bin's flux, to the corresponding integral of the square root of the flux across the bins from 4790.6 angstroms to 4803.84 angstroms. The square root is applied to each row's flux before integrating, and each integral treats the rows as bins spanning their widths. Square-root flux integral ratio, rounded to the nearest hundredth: 1.01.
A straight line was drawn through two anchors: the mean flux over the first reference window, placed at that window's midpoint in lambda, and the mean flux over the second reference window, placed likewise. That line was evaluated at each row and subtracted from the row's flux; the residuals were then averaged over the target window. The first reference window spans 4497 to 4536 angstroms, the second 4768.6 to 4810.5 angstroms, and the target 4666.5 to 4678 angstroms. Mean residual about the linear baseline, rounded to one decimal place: -1.6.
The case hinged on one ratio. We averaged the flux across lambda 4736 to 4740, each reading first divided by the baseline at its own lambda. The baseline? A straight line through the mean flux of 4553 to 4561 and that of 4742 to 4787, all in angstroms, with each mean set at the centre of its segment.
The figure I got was 1.05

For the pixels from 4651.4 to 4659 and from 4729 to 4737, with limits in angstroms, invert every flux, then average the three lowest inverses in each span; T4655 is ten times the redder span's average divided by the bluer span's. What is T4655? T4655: 8.4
